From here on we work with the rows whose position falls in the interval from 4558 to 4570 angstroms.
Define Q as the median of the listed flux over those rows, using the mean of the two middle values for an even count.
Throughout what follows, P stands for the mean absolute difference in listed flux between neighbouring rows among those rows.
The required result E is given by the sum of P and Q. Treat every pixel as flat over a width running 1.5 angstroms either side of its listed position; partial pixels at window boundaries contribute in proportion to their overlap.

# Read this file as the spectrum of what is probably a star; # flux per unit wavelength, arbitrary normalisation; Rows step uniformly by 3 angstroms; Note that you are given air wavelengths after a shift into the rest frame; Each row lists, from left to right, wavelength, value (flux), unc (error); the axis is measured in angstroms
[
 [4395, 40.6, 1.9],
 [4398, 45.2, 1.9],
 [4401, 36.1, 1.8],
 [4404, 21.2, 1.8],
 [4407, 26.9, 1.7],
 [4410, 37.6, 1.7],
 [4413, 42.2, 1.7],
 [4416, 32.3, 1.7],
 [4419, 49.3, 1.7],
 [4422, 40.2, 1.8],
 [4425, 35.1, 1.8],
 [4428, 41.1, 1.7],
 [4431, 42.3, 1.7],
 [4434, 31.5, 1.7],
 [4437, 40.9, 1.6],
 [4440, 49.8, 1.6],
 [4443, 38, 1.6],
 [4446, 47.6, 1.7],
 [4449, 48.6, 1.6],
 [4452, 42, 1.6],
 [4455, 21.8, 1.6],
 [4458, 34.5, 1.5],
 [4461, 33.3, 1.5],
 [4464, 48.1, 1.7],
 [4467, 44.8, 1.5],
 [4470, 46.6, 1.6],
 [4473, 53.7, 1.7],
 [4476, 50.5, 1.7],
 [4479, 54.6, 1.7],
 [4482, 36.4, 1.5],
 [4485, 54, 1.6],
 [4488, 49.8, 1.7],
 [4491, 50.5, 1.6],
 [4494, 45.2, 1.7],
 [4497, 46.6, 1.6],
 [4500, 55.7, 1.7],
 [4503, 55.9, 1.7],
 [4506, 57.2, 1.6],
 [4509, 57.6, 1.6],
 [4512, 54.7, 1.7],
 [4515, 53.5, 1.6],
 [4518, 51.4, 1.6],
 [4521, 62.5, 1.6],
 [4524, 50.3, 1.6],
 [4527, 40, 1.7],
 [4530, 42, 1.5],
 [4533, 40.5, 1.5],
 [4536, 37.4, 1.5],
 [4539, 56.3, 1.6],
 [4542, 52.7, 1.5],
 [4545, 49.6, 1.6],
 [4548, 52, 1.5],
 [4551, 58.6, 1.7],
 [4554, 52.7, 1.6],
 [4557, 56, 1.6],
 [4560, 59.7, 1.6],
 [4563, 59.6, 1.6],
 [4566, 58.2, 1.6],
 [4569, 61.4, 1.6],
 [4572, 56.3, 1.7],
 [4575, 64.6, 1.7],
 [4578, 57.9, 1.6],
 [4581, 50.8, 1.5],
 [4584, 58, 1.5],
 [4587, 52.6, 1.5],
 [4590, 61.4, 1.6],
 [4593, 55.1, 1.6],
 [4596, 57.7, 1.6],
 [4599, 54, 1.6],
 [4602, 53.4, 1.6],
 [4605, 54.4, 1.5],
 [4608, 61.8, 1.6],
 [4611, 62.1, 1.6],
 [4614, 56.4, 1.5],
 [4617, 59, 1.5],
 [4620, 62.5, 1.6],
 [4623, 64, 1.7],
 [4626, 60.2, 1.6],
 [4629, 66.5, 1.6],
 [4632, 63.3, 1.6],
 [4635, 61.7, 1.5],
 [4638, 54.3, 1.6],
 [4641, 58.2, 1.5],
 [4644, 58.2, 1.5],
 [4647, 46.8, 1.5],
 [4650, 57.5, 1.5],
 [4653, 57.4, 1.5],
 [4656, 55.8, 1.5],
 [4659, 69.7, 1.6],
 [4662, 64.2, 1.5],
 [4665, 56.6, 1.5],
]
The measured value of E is 61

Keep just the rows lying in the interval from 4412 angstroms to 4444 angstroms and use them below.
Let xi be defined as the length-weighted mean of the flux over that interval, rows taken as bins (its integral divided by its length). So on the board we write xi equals 40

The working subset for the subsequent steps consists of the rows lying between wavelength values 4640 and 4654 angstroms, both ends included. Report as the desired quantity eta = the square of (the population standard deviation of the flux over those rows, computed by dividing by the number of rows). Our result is 20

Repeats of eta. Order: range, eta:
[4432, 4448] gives 44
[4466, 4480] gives 15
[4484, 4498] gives 10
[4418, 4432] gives 21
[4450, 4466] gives 79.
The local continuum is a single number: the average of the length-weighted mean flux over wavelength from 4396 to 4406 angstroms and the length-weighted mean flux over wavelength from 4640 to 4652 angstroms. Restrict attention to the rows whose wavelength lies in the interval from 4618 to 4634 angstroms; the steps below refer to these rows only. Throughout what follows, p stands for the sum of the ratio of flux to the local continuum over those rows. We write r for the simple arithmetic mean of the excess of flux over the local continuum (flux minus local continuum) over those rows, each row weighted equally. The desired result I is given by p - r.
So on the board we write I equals -12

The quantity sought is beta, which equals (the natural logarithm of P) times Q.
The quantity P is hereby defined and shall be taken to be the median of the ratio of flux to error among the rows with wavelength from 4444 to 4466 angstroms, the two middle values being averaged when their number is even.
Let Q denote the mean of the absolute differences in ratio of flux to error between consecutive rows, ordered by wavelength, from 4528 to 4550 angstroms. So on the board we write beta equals 12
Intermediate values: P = 26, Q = 3.5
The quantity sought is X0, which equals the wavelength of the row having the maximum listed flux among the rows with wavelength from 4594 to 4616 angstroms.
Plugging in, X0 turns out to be 4611 angstroms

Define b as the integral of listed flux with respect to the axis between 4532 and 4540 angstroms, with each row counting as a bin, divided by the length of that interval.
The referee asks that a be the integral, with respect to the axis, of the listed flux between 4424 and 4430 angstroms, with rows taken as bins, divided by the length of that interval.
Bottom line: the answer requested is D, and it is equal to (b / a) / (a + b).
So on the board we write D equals 0.014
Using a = 39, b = 44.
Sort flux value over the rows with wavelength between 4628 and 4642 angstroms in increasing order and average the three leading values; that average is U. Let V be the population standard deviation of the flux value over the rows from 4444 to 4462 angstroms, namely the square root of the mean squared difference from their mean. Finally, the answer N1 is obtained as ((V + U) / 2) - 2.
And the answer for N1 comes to 32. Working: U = 58.1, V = 9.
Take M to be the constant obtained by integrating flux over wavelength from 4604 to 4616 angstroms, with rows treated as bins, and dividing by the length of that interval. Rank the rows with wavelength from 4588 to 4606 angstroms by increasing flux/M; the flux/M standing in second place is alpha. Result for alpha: 0.92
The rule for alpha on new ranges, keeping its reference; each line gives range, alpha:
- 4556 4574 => 0.96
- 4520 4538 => 0.68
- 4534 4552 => 0.84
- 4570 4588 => 0.89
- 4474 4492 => 0.85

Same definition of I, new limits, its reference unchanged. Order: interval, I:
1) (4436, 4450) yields 5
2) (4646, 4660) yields -6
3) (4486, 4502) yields 1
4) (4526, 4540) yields 6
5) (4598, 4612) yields -6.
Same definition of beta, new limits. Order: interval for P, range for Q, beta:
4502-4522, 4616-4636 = 5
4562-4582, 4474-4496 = 19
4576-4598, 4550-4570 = 5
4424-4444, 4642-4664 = 12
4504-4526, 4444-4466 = 21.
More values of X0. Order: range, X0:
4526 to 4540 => 4539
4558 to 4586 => 4575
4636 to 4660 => 4659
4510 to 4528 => 4521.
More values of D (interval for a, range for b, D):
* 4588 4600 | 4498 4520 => 0.009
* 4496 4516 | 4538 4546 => 0.009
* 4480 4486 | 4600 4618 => 0.012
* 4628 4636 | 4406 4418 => 0.006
